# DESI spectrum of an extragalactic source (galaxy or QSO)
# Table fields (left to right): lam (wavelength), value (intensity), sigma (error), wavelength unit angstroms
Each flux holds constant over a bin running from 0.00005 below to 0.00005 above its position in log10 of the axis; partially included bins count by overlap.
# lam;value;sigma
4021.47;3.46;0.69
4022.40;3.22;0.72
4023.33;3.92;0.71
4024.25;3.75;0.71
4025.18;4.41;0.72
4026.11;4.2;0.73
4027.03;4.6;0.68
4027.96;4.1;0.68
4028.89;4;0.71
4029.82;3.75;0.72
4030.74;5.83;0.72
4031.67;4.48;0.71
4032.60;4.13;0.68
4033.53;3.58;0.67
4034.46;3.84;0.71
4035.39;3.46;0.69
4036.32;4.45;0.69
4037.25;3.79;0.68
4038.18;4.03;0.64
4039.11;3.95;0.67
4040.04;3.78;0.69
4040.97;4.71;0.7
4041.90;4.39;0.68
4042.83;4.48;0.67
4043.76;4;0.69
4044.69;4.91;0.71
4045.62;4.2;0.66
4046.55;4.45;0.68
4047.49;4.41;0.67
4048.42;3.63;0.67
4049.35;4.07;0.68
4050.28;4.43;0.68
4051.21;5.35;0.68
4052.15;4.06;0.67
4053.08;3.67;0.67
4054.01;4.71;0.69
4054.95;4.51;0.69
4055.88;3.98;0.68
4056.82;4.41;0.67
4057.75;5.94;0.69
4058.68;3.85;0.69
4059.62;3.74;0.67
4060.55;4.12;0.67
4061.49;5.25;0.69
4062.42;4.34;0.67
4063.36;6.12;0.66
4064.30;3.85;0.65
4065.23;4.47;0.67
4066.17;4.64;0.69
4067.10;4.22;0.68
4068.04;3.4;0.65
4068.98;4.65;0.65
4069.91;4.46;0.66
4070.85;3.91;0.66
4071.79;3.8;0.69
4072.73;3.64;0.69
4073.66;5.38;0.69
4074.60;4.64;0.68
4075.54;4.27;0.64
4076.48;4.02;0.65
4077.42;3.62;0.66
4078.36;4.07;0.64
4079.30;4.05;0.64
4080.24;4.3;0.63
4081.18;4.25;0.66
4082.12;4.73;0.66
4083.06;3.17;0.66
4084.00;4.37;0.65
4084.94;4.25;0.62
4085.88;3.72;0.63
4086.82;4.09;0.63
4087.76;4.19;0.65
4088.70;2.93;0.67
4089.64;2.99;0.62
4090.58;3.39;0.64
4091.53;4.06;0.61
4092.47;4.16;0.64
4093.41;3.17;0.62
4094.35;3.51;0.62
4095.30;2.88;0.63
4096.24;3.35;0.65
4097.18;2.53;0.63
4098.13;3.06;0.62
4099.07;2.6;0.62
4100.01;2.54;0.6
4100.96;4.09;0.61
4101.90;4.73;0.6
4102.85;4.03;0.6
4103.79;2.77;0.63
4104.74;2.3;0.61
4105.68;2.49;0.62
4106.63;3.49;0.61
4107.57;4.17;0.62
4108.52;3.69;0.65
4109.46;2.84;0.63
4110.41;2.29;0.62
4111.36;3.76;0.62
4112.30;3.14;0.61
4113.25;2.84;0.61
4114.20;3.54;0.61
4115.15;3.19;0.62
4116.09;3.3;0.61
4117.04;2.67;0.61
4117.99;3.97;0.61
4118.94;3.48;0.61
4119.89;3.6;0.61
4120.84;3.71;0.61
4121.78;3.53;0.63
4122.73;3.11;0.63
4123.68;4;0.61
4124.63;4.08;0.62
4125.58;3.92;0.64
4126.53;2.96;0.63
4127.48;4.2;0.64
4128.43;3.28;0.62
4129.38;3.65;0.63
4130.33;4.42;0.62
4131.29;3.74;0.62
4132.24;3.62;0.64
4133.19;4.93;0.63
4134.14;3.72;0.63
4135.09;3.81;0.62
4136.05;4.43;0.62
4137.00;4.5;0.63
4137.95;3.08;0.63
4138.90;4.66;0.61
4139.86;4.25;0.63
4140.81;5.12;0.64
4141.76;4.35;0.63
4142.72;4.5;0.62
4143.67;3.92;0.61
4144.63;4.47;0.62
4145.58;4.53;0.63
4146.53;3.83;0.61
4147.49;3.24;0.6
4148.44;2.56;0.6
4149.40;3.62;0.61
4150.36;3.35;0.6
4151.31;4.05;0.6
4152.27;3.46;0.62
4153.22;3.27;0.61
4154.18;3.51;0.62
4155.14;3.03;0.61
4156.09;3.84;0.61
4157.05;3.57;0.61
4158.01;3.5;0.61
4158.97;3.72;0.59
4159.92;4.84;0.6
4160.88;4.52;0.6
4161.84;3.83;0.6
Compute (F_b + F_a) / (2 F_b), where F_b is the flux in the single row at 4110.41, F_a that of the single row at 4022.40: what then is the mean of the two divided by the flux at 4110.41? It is 1.20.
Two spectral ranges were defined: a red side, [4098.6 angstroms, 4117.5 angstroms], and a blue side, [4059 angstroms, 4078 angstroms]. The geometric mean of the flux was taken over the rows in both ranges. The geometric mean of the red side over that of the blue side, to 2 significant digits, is 0.74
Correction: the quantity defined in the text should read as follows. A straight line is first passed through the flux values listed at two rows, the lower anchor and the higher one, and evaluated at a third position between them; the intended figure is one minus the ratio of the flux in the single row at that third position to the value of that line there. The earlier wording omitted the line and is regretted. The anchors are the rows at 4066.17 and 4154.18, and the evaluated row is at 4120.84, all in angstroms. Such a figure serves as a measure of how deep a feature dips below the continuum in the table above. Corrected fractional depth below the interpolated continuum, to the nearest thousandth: 0.058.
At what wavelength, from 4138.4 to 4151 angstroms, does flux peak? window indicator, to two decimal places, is 4140.81 angstroms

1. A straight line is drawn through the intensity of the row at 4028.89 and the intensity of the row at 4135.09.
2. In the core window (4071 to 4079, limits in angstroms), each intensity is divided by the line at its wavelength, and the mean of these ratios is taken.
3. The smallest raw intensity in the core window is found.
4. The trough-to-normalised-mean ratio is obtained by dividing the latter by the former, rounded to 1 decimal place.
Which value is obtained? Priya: 3.4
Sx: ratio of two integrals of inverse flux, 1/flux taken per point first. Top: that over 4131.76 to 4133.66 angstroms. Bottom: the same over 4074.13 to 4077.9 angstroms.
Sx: 0.50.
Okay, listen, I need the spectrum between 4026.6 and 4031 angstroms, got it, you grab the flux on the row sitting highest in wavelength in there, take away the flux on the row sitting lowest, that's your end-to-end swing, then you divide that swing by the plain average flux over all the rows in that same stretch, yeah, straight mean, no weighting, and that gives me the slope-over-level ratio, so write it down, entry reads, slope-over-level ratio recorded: 0.28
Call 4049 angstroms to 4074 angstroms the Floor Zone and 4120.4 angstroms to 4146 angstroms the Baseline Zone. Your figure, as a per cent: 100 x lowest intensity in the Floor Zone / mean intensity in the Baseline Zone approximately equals 85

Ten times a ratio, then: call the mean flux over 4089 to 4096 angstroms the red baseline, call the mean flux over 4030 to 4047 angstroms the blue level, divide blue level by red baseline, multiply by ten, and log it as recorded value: 12.3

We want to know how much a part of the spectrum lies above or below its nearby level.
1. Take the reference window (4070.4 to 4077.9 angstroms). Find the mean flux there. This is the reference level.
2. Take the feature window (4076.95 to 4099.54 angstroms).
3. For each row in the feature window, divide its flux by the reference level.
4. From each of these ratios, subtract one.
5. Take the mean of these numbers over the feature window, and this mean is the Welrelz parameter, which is -0.12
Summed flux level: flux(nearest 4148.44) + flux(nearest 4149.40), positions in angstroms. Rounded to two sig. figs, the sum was 6.2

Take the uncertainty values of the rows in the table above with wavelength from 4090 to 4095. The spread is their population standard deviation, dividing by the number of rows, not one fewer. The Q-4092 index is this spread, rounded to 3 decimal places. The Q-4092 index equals 0.012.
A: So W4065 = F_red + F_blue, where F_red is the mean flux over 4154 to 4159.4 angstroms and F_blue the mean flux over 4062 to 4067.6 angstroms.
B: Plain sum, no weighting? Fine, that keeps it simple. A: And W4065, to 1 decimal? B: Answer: 8.1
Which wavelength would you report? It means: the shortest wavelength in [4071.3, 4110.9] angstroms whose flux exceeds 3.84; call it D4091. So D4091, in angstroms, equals 4073.66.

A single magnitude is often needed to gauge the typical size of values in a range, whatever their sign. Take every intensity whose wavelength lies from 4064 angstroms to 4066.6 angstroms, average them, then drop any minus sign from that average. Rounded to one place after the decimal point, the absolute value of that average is 4.3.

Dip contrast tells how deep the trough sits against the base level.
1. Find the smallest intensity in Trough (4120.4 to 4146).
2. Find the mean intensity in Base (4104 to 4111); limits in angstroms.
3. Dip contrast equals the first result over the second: 0.97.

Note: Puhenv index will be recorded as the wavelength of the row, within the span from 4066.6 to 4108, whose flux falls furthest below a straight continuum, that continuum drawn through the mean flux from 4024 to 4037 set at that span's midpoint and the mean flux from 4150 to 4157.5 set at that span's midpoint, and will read 4104.74 angstroms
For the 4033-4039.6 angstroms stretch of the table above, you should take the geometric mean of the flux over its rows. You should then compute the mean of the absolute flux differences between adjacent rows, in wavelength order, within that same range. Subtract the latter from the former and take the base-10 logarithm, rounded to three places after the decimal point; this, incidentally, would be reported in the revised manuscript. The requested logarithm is 0.535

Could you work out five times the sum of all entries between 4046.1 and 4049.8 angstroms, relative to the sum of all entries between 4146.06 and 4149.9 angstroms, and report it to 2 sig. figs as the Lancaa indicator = 6.2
